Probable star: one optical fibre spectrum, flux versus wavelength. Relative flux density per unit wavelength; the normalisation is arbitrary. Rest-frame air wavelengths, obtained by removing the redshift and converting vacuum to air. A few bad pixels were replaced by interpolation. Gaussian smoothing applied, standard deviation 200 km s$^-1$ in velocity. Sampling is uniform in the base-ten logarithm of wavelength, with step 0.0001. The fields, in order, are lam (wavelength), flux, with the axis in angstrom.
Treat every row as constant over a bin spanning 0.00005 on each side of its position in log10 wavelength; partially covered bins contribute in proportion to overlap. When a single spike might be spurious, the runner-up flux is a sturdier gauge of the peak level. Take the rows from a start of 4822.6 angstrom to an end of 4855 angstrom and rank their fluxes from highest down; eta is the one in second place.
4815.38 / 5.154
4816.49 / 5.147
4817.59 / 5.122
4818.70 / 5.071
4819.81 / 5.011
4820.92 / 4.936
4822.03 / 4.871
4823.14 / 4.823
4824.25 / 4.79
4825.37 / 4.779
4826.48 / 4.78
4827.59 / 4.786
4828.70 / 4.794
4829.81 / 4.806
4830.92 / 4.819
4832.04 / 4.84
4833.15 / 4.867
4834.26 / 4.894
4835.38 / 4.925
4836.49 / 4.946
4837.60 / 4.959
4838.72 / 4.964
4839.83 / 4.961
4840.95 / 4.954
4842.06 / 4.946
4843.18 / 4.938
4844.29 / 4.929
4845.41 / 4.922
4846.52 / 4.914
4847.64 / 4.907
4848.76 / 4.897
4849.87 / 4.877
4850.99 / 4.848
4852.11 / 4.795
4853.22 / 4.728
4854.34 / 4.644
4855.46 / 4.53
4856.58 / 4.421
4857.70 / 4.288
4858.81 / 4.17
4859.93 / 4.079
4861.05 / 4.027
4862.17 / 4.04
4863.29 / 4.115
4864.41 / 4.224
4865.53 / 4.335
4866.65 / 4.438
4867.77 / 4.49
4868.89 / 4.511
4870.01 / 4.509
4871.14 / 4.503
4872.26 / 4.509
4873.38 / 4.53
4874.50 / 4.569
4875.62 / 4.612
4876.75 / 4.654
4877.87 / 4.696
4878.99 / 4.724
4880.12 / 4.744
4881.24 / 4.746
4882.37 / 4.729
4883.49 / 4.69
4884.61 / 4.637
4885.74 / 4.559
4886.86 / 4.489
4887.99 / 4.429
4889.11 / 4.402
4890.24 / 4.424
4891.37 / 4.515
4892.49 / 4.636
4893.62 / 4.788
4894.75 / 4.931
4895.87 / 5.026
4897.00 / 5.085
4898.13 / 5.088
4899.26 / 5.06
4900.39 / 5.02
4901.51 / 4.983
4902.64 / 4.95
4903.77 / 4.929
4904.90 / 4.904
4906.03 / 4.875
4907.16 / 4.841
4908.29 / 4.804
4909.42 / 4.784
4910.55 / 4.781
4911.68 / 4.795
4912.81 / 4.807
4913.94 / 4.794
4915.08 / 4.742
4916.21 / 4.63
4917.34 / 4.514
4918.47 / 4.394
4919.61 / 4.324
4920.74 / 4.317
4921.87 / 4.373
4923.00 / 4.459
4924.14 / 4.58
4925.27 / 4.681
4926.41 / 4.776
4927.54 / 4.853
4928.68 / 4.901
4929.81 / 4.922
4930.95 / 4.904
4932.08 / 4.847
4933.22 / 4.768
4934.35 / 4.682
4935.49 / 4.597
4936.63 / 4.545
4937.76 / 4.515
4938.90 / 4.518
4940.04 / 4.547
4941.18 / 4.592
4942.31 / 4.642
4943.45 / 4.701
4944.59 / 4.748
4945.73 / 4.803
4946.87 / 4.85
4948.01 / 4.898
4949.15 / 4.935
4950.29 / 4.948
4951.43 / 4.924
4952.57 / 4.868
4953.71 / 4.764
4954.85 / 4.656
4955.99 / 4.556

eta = 4.961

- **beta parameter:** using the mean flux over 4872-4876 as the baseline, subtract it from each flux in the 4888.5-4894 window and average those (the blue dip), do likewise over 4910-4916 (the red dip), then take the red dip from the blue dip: -0.23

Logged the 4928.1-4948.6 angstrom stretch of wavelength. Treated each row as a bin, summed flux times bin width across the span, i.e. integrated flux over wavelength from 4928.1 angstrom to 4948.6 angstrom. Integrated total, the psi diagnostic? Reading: 97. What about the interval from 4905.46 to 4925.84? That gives 95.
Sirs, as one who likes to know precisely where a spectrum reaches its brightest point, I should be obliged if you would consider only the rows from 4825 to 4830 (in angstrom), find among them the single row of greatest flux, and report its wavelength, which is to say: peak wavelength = 4829.81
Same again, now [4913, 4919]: 4913.94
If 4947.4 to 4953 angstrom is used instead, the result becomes 4950.29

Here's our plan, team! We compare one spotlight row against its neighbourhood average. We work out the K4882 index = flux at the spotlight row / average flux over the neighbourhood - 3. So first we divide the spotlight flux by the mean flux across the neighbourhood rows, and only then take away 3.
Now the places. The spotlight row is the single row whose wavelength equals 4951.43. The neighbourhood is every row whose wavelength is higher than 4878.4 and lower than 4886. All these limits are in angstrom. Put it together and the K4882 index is -1.95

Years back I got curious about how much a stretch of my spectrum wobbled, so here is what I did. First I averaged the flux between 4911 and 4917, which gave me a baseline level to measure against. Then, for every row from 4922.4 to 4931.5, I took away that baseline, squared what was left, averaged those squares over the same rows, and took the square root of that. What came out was 0.16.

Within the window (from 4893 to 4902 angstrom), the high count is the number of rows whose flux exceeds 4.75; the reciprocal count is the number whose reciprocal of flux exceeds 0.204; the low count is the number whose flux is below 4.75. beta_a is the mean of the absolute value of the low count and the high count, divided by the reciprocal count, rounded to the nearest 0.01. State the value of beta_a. 4.00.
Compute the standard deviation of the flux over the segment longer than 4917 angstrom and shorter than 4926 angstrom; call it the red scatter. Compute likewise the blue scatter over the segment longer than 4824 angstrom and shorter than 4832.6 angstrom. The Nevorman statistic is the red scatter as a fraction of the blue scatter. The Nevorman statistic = 6.1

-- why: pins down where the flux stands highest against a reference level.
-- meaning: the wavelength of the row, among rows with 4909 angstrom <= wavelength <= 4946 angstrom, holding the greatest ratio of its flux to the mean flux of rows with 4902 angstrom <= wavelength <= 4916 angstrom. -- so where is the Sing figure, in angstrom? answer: 4929.81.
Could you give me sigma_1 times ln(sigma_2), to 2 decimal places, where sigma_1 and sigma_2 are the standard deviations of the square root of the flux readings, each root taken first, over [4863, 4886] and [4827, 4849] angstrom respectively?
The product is -0.17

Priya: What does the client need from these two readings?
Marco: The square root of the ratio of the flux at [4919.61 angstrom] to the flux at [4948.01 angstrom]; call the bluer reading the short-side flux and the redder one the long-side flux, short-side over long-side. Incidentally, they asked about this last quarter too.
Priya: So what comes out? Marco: 0.94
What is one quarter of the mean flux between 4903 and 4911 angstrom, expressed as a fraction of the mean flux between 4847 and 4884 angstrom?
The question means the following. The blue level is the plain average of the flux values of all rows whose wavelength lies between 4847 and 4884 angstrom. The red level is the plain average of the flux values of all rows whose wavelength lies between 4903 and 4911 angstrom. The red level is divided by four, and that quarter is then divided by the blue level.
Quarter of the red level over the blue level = 0.267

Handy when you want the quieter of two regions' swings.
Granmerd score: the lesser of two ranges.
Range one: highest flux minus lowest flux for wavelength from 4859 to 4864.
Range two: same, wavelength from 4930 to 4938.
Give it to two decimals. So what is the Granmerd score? 0.09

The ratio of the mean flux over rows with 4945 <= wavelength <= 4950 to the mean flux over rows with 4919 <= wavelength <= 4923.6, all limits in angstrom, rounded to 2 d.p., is 1.12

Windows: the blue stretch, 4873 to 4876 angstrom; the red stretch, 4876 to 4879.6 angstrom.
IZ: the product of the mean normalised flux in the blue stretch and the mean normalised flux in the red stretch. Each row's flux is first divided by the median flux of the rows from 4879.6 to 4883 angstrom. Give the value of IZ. 0.95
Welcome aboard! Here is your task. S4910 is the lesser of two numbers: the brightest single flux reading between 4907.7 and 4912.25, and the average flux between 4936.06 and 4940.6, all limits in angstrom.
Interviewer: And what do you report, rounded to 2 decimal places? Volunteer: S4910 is 4.53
